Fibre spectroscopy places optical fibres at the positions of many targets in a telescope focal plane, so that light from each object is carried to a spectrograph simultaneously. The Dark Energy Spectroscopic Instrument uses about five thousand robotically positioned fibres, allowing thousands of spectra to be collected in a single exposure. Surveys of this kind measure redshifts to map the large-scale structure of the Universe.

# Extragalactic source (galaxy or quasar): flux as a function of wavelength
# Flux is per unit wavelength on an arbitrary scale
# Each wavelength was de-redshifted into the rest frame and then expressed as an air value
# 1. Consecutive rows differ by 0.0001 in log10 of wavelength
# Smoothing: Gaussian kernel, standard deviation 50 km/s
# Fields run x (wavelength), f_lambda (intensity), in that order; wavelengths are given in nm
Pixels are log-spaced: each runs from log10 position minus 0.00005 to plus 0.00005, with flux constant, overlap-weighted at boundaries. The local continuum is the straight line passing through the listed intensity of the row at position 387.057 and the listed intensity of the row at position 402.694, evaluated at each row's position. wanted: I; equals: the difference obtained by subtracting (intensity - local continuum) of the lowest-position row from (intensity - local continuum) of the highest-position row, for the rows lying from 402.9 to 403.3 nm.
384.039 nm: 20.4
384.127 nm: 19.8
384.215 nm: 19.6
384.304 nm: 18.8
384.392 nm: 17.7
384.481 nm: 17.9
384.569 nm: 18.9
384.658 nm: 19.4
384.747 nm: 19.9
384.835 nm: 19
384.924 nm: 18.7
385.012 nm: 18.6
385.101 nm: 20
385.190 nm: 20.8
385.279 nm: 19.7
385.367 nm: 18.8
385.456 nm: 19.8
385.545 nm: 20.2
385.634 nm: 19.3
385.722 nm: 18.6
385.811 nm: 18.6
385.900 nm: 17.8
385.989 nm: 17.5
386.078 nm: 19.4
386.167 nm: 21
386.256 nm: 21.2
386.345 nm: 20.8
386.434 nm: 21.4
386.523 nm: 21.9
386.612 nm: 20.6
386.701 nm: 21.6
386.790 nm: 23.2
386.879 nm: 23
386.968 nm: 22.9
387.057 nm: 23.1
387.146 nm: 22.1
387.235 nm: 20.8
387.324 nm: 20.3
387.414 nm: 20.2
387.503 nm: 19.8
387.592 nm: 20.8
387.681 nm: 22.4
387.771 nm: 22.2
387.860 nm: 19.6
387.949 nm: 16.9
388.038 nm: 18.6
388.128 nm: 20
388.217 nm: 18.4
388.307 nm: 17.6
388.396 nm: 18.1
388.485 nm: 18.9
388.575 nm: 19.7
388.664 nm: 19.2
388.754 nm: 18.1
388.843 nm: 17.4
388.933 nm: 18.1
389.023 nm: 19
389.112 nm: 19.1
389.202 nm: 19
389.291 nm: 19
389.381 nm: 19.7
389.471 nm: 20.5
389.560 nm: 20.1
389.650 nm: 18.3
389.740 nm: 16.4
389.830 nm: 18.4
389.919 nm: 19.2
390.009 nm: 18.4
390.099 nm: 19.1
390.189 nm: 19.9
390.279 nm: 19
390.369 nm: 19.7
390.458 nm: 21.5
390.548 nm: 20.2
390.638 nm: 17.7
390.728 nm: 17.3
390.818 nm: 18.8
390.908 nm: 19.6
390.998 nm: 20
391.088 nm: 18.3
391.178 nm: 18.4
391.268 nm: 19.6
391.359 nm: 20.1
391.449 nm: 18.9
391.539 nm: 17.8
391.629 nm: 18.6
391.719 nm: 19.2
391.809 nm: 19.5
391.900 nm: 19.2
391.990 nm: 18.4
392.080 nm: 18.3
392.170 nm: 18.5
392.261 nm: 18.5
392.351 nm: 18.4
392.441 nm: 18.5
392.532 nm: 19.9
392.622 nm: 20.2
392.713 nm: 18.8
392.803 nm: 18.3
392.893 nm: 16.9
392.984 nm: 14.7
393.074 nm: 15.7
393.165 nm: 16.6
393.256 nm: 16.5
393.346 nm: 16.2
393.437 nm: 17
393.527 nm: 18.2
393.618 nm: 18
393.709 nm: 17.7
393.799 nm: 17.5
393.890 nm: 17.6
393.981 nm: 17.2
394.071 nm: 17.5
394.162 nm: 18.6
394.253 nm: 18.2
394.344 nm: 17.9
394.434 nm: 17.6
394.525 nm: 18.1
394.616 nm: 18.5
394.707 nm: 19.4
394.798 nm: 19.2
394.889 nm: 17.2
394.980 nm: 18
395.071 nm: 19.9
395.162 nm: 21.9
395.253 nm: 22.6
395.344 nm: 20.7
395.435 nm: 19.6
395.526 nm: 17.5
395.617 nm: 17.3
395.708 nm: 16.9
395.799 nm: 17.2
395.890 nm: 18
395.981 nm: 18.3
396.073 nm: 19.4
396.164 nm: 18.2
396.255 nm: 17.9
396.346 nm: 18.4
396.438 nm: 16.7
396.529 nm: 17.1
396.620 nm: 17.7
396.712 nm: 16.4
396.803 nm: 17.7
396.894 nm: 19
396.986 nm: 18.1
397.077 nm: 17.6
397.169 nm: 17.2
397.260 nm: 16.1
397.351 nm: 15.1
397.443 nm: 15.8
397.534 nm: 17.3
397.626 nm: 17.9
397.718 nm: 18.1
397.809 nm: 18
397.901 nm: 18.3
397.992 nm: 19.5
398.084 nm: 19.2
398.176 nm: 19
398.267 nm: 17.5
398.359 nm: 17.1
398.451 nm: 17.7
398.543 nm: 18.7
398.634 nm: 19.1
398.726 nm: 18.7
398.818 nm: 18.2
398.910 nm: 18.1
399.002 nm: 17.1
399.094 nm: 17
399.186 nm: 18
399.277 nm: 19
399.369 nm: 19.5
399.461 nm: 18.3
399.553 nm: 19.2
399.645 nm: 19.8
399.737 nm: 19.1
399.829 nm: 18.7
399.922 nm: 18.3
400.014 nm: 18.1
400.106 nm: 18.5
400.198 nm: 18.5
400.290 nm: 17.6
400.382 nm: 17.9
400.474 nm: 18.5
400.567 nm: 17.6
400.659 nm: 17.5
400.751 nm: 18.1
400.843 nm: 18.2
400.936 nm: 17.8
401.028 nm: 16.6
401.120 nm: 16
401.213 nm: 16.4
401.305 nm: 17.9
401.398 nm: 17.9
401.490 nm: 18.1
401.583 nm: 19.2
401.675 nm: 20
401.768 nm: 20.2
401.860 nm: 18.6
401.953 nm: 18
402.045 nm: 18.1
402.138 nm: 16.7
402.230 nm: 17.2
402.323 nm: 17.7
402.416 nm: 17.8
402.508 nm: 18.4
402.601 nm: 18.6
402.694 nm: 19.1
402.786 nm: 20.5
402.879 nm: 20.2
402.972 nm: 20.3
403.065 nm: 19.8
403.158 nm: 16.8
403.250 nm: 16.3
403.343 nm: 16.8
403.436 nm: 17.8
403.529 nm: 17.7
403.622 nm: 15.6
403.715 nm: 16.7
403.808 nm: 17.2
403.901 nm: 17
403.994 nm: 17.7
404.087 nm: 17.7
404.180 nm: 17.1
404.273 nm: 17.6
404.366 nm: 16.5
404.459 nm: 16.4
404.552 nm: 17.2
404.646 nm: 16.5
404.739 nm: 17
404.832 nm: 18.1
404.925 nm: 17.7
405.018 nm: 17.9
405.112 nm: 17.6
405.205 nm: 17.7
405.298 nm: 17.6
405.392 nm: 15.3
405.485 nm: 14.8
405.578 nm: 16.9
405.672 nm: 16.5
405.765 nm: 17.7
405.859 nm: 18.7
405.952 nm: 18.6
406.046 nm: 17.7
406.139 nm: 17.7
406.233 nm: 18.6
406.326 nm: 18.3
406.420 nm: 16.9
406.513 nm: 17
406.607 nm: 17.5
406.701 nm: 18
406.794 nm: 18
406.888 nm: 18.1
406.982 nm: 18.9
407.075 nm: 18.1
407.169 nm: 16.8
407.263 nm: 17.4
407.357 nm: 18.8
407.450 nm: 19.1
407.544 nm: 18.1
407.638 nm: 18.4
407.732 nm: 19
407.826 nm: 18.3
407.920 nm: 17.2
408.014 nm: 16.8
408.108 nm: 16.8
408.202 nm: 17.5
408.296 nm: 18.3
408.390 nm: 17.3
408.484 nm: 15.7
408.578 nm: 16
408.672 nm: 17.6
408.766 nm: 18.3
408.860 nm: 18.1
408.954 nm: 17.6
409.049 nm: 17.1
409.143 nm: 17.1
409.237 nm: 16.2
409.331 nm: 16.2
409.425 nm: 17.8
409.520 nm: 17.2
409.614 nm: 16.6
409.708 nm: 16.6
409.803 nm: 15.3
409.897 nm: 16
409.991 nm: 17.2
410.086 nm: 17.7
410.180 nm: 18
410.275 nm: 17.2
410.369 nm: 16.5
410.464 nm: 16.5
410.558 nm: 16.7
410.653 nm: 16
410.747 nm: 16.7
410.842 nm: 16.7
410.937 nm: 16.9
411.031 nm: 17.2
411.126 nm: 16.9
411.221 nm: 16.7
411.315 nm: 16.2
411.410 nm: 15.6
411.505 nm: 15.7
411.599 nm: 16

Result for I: -3.9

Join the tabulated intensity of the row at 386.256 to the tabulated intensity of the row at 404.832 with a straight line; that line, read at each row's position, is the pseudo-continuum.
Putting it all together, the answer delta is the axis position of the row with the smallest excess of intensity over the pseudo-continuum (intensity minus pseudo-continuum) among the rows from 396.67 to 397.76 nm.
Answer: 397.351 nm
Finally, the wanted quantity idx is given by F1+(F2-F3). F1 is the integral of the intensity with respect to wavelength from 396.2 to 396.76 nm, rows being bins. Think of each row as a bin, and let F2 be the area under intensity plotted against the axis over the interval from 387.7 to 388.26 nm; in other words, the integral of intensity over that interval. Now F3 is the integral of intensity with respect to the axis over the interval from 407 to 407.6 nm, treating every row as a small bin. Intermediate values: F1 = 9.7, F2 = 10.9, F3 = 10.9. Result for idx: 10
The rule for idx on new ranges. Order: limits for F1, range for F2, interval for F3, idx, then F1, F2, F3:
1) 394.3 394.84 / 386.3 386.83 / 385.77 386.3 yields 11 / 10.0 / 11.4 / 10.2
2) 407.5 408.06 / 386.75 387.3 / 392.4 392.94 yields 12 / 10.1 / 12.4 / 10.1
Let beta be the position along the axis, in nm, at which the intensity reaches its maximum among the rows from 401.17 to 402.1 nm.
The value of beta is 401.768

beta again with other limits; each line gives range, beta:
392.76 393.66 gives 392.803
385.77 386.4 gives 386.256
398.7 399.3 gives 399.277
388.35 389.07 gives 388.575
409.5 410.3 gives 410.180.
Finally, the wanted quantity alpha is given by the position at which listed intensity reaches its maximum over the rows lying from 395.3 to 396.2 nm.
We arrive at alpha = 395.344 nm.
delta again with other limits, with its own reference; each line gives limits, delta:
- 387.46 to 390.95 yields 389.740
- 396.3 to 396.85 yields 396.712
